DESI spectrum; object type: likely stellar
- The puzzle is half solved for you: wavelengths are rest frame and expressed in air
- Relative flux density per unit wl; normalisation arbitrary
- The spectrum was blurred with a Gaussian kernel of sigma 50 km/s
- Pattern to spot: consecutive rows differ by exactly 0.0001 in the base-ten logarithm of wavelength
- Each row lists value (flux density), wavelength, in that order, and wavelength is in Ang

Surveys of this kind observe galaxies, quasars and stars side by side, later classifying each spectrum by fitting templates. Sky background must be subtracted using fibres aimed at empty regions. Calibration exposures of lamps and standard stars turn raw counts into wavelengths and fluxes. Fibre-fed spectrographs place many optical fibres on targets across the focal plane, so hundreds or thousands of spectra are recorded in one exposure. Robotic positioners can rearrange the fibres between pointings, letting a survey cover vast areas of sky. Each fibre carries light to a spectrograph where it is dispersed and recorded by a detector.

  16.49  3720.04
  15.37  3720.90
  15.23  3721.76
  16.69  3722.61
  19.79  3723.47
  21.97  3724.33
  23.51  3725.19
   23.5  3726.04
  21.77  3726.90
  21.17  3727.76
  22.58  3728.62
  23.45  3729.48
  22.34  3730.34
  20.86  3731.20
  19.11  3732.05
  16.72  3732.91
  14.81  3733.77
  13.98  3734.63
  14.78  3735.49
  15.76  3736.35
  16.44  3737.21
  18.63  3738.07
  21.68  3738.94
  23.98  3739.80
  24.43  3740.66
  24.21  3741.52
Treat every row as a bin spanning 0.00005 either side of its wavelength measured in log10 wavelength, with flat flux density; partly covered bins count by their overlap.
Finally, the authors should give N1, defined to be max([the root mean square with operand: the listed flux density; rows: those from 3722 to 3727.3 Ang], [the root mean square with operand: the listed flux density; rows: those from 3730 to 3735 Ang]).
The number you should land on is 21.3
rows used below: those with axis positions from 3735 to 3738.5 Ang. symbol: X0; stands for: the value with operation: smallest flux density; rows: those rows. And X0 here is 14.78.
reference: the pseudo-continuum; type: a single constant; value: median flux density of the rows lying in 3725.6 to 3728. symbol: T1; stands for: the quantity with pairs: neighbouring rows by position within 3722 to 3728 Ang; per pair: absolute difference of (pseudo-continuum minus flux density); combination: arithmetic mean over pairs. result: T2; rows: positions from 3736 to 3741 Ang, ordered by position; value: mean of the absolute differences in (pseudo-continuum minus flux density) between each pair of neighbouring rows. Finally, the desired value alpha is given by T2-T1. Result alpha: 0.2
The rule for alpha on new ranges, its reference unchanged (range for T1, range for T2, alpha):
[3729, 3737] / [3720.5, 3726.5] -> 0.0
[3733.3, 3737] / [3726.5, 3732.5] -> 0.3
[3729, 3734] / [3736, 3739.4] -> 0.2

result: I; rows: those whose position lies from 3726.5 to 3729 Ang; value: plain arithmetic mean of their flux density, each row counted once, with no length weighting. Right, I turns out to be 21.8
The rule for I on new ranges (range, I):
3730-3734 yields 18.8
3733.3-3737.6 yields 15.2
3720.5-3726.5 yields 19.4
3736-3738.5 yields 16.9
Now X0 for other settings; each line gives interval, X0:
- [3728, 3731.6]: 20.86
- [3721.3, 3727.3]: 15.23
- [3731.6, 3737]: 13.98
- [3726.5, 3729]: 21.17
